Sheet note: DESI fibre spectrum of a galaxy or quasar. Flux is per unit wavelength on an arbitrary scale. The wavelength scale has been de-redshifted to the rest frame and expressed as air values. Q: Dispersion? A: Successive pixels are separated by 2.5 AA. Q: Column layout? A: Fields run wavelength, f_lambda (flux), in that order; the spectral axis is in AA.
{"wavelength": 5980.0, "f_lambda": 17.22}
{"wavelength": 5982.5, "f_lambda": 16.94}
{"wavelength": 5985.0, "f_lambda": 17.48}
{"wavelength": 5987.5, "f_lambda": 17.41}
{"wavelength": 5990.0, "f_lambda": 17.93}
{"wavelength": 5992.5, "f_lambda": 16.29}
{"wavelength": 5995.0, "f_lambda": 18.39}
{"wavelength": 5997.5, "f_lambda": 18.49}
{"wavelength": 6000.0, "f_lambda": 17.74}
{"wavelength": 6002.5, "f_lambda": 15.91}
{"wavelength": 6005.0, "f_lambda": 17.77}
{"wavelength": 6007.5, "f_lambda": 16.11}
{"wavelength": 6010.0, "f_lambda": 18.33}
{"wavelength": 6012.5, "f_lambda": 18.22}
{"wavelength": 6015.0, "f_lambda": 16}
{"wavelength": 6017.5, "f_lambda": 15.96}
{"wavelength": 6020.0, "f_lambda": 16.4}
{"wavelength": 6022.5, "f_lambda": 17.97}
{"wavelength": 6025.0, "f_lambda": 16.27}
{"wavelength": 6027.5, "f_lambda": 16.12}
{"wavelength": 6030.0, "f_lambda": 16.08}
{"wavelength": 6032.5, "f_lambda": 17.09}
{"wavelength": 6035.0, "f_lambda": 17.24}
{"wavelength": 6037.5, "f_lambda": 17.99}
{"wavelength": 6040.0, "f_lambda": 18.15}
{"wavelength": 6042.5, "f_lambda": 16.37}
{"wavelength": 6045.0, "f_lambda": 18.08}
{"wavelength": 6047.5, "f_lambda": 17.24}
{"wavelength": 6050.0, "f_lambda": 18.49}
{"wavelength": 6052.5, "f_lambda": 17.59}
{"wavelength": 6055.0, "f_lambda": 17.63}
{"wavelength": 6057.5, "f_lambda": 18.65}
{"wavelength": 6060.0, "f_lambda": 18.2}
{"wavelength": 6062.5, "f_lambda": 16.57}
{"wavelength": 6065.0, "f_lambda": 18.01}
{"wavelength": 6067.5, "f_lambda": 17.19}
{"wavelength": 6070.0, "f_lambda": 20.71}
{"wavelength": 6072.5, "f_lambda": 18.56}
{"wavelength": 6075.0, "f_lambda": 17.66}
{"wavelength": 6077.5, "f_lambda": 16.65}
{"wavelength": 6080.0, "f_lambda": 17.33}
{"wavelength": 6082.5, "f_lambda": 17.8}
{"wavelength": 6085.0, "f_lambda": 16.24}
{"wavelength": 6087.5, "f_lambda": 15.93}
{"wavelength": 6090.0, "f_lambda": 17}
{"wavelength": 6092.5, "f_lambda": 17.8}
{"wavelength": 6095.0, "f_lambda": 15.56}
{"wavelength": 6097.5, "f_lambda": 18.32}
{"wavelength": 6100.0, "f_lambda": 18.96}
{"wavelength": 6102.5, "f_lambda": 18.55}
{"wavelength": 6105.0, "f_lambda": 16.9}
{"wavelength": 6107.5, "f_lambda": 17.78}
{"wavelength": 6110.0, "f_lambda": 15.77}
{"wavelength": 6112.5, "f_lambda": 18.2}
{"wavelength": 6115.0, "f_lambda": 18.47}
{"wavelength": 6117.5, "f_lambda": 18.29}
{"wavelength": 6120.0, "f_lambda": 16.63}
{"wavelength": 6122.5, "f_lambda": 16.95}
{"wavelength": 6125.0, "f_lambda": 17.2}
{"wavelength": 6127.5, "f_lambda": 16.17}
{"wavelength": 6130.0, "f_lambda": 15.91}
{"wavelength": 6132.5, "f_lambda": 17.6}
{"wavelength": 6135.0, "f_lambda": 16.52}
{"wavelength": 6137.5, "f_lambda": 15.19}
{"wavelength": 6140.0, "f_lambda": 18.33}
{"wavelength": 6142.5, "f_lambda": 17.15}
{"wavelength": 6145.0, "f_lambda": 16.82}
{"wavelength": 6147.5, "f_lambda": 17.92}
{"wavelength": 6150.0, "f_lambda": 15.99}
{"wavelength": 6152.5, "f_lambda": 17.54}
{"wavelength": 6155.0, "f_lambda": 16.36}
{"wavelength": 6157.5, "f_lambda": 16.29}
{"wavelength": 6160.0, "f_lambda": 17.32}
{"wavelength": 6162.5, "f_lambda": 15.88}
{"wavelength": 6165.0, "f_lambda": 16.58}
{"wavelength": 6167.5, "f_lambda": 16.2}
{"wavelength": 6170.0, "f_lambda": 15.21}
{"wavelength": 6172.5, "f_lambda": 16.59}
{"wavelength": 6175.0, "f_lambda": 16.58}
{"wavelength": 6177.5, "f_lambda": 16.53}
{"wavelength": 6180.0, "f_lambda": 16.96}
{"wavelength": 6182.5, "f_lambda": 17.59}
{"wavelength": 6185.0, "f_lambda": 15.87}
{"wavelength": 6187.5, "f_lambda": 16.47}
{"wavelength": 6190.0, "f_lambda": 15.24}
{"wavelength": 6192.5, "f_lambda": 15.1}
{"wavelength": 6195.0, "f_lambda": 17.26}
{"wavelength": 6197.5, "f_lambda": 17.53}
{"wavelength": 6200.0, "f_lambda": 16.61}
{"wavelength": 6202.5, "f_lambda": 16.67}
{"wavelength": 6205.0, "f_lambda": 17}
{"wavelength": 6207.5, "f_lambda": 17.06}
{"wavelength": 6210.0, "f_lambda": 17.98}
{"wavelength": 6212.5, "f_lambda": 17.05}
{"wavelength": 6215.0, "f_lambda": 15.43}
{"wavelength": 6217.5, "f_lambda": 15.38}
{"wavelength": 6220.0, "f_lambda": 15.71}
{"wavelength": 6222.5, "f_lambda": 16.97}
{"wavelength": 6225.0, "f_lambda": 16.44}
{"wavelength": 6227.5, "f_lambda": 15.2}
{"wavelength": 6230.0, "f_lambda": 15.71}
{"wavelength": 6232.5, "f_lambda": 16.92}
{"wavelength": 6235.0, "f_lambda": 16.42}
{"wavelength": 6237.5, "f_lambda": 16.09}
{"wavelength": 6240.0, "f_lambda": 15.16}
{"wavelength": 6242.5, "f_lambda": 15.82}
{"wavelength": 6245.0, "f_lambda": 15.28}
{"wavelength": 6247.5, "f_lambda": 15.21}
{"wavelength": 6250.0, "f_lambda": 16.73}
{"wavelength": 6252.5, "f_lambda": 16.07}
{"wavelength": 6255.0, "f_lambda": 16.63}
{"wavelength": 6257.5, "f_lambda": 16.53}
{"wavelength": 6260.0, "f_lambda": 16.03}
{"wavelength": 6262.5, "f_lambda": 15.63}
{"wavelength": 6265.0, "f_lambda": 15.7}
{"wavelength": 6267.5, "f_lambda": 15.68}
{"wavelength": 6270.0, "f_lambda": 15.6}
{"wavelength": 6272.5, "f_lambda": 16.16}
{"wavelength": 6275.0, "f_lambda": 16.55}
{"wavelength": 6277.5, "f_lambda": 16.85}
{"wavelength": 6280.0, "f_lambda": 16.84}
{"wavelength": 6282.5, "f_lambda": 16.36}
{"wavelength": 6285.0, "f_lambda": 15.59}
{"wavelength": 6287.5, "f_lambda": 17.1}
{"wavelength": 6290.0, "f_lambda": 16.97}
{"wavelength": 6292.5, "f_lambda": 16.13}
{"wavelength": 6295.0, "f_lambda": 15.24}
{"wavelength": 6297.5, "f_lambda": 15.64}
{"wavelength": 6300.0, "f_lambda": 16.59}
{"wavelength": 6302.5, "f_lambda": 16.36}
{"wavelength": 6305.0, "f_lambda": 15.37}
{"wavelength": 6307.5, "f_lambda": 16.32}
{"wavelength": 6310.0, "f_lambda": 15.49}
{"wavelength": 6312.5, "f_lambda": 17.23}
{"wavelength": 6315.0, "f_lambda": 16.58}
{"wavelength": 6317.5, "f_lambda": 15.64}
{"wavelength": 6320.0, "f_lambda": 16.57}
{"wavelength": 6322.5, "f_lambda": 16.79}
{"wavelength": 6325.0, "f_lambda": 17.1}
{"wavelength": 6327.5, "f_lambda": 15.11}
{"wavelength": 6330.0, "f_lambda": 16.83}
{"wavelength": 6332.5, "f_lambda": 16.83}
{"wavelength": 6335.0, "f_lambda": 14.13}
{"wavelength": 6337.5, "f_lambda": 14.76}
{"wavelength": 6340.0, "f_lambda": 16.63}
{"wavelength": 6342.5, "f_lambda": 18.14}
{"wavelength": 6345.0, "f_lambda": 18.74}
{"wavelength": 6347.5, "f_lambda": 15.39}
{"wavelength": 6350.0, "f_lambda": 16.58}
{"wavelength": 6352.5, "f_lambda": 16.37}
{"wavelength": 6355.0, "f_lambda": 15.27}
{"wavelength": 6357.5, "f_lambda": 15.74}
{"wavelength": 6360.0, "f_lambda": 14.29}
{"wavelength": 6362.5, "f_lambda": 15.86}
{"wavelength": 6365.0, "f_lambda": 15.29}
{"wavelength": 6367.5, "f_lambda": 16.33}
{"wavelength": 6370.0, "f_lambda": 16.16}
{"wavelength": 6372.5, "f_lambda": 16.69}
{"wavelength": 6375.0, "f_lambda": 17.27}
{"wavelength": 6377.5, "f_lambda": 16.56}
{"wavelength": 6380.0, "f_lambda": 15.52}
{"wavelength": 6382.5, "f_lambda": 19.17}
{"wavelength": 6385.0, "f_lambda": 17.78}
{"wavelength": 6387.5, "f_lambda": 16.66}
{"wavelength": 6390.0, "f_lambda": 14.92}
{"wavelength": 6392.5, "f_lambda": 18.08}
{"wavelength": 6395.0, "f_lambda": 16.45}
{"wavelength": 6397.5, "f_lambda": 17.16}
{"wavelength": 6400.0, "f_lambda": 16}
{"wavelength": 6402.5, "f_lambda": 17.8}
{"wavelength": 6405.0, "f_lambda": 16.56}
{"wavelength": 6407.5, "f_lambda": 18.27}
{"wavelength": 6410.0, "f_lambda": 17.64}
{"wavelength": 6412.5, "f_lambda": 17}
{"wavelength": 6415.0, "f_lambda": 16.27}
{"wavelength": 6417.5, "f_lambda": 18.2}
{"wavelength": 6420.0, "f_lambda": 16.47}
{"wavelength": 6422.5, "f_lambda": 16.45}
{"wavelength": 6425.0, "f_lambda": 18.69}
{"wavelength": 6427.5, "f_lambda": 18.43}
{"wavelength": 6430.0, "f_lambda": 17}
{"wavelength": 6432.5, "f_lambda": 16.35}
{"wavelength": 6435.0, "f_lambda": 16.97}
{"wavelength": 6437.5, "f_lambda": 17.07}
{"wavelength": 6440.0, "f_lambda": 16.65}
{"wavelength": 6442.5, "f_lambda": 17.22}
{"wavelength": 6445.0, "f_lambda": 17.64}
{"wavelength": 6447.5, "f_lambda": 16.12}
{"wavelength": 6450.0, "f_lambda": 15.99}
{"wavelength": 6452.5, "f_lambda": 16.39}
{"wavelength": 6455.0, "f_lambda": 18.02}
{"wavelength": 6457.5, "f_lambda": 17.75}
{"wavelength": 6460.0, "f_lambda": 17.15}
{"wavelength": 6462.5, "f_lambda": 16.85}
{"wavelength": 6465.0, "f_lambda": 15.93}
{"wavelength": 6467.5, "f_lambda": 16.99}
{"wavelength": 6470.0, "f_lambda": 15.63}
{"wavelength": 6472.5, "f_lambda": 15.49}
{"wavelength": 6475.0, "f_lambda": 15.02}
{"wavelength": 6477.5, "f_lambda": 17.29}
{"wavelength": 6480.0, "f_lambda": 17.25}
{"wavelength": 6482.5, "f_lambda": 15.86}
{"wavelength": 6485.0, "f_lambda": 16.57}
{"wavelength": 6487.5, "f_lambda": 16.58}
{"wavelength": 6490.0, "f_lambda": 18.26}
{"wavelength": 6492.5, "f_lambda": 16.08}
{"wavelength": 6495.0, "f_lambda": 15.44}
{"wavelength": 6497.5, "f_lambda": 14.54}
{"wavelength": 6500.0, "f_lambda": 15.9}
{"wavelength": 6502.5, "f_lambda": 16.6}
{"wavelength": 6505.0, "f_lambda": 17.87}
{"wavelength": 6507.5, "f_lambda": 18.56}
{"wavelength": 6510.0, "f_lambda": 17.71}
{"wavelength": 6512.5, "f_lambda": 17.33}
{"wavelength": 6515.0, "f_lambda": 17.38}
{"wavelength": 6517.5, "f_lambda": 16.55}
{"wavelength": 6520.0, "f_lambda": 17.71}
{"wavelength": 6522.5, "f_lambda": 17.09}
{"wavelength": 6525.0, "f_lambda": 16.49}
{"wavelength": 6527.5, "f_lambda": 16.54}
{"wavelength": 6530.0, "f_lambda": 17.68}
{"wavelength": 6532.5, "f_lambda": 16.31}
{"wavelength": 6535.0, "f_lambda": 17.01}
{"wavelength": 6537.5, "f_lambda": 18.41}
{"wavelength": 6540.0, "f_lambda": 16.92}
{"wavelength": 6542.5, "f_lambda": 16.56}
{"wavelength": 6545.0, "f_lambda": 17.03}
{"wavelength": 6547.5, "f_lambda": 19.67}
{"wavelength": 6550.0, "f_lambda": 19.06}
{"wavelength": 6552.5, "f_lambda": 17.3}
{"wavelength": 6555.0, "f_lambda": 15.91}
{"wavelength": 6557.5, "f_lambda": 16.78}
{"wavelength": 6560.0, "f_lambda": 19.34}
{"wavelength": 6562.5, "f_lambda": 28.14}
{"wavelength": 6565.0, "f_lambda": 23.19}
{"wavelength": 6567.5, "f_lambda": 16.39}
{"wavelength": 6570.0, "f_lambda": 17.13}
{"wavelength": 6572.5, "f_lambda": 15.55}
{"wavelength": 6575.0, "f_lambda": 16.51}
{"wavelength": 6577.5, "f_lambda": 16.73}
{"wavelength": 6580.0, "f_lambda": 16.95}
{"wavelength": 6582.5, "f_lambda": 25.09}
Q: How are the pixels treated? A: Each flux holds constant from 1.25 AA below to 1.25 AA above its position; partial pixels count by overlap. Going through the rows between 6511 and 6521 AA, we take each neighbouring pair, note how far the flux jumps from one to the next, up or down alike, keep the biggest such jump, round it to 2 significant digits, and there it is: 1.2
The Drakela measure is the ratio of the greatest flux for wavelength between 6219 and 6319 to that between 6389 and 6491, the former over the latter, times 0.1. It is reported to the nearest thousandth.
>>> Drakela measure 0.092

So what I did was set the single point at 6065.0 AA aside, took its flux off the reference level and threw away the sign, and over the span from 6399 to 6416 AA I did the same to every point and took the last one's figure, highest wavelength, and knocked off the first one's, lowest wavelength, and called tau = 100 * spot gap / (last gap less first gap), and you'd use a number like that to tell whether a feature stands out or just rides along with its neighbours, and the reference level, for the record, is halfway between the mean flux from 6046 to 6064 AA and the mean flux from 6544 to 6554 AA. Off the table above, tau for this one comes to -2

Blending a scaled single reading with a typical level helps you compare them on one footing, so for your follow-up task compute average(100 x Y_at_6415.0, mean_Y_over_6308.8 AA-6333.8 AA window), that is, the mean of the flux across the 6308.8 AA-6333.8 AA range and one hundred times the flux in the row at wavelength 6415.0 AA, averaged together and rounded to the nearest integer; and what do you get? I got 822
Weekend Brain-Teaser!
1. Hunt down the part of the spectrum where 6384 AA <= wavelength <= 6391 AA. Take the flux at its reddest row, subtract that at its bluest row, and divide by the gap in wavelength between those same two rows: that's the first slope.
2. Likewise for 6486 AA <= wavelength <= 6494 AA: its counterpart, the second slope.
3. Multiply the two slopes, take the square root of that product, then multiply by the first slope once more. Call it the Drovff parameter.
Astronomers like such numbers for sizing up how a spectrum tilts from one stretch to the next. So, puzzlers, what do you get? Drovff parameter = -0.14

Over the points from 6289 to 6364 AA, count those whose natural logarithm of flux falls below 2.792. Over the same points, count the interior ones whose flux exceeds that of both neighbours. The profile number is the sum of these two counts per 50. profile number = 0.420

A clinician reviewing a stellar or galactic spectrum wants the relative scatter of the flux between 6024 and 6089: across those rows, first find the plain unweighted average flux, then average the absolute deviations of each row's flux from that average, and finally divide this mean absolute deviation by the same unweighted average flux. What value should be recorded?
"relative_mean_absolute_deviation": 0.047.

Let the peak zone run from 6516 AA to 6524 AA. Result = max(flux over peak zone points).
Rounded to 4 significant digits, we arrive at 17.71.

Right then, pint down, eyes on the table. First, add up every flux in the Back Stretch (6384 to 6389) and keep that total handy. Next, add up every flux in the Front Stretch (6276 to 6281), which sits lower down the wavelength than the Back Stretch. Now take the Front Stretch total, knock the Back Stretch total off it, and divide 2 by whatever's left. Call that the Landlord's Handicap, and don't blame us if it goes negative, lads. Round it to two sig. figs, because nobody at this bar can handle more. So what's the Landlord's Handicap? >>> -2.7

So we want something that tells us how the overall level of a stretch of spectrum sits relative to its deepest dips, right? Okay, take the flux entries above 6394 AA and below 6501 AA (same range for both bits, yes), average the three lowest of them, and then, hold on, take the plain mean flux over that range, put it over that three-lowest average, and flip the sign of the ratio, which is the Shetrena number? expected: -1.12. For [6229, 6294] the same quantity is -1.06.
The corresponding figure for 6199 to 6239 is -1.07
